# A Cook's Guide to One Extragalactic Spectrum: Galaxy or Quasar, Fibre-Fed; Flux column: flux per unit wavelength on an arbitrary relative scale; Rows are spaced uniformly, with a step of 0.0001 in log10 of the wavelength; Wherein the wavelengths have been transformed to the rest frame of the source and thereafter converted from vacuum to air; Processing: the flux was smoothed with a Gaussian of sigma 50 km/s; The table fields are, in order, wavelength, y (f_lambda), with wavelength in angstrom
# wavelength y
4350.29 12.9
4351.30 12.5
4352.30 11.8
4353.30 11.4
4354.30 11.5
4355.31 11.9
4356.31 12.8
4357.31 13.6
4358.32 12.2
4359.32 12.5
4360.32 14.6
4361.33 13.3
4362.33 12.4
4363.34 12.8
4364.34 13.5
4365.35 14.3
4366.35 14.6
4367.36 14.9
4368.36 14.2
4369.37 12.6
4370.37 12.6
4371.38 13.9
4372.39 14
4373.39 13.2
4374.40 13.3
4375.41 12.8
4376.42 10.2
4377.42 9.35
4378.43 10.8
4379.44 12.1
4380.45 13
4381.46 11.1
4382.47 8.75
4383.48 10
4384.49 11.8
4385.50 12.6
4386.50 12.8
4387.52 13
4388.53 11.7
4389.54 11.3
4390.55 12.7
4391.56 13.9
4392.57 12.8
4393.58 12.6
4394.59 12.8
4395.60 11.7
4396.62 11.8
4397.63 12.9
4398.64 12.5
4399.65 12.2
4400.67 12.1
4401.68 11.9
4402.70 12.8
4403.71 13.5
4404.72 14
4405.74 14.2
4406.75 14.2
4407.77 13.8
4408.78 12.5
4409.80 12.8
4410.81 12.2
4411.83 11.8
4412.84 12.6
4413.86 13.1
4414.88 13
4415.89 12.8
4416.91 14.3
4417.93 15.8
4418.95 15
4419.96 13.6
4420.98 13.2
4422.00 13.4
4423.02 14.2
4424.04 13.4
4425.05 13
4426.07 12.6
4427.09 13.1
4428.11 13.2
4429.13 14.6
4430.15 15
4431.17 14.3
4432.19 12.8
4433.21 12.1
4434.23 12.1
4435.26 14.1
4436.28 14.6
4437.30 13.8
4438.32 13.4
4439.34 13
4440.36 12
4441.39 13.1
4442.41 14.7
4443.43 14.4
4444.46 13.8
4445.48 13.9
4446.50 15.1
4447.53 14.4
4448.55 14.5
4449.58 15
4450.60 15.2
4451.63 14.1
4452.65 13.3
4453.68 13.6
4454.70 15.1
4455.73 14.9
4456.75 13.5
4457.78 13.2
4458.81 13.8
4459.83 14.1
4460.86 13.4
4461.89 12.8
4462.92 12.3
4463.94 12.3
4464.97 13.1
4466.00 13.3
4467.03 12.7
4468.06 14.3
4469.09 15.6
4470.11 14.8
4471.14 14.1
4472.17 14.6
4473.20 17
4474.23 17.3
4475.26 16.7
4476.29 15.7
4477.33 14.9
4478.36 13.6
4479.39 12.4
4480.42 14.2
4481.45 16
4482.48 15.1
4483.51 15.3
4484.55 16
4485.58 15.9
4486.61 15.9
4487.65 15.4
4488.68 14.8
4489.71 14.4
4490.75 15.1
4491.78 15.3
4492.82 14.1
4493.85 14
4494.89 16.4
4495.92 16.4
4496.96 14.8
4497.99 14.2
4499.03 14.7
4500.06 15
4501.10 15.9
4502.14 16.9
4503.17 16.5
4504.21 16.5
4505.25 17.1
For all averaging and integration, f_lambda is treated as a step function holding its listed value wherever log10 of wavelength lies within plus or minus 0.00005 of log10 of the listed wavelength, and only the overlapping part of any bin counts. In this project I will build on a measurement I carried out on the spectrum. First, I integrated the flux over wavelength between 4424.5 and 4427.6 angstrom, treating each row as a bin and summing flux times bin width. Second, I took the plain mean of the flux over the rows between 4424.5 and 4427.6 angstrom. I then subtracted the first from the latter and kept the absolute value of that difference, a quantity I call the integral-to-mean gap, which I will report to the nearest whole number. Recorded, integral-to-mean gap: 27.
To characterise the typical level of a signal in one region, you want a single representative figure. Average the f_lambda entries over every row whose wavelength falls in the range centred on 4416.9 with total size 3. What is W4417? 14.3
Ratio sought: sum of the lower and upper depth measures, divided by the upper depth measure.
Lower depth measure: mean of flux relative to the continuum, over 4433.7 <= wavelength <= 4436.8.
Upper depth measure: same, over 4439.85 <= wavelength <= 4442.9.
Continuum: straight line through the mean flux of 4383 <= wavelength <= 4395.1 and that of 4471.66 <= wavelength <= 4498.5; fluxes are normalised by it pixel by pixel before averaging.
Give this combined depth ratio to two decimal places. 2.04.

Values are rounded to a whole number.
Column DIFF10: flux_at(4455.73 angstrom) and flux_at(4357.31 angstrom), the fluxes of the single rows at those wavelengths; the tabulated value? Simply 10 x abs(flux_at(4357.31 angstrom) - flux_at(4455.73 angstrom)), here 13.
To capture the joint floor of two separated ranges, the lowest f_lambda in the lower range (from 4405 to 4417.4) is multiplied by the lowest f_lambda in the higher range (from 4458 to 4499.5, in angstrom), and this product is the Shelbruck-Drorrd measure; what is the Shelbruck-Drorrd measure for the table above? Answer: 145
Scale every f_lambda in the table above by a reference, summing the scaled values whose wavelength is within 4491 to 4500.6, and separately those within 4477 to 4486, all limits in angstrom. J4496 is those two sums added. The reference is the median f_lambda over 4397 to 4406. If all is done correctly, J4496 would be 21.0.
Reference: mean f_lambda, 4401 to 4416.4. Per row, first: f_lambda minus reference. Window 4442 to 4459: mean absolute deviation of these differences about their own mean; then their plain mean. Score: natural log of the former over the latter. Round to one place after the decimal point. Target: -0.8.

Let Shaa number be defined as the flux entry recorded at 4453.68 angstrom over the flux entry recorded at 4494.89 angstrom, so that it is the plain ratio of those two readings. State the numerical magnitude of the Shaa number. 0.83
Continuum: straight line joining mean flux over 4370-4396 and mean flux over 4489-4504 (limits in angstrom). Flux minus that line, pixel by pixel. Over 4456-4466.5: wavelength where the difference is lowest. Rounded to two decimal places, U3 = 4463.94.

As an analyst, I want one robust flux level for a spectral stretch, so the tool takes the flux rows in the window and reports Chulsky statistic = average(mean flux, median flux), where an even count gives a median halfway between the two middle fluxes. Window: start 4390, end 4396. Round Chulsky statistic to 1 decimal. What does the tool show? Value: 12.8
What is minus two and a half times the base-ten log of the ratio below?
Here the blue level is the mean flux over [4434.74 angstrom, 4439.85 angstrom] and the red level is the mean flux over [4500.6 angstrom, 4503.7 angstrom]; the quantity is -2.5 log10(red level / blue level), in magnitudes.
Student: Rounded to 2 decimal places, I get -0.19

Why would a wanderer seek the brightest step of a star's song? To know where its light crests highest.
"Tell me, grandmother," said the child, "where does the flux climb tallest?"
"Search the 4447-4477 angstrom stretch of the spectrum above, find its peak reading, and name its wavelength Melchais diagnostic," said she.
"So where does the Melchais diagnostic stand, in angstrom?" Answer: 4474.23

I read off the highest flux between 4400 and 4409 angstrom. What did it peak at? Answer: 14.2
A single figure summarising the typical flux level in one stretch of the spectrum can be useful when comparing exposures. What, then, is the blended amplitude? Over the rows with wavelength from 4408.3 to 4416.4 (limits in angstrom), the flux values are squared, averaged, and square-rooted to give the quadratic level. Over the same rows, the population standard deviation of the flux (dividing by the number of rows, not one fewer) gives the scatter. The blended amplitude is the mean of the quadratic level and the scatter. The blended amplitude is 6.50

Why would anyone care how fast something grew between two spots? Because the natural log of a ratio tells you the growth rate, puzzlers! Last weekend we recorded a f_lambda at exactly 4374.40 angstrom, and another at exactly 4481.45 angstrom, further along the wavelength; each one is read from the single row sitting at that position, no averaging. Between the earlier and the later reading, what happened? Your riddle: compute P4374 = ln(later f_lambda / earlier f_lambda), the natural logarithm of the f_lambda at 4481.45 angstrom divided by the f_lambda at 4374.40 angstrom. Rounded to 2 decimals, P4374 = 0.18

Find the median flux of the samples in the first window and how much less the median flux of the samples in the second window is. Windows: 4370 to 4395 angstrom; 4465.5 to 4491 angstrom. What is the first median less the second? -2.5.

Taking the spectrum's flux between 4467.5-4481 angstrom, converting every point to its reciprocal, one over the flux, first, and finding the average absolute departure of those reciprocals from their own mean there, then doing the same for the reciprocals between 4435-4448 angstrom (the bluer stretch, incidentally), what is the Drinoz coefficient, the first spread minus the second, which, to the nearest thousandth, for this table 0.001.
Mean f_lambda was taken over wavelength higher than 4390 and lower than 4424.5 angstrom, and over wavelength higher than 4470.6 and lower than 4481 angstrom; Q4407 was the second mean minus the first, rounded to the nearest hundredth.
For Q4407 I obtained 1.93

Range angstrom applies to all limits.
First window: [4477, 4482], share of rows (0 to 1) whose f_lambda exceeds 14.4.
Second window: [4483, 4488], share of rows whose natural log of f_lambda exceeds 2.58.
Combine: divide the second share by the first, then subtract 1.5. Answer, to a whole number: 1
